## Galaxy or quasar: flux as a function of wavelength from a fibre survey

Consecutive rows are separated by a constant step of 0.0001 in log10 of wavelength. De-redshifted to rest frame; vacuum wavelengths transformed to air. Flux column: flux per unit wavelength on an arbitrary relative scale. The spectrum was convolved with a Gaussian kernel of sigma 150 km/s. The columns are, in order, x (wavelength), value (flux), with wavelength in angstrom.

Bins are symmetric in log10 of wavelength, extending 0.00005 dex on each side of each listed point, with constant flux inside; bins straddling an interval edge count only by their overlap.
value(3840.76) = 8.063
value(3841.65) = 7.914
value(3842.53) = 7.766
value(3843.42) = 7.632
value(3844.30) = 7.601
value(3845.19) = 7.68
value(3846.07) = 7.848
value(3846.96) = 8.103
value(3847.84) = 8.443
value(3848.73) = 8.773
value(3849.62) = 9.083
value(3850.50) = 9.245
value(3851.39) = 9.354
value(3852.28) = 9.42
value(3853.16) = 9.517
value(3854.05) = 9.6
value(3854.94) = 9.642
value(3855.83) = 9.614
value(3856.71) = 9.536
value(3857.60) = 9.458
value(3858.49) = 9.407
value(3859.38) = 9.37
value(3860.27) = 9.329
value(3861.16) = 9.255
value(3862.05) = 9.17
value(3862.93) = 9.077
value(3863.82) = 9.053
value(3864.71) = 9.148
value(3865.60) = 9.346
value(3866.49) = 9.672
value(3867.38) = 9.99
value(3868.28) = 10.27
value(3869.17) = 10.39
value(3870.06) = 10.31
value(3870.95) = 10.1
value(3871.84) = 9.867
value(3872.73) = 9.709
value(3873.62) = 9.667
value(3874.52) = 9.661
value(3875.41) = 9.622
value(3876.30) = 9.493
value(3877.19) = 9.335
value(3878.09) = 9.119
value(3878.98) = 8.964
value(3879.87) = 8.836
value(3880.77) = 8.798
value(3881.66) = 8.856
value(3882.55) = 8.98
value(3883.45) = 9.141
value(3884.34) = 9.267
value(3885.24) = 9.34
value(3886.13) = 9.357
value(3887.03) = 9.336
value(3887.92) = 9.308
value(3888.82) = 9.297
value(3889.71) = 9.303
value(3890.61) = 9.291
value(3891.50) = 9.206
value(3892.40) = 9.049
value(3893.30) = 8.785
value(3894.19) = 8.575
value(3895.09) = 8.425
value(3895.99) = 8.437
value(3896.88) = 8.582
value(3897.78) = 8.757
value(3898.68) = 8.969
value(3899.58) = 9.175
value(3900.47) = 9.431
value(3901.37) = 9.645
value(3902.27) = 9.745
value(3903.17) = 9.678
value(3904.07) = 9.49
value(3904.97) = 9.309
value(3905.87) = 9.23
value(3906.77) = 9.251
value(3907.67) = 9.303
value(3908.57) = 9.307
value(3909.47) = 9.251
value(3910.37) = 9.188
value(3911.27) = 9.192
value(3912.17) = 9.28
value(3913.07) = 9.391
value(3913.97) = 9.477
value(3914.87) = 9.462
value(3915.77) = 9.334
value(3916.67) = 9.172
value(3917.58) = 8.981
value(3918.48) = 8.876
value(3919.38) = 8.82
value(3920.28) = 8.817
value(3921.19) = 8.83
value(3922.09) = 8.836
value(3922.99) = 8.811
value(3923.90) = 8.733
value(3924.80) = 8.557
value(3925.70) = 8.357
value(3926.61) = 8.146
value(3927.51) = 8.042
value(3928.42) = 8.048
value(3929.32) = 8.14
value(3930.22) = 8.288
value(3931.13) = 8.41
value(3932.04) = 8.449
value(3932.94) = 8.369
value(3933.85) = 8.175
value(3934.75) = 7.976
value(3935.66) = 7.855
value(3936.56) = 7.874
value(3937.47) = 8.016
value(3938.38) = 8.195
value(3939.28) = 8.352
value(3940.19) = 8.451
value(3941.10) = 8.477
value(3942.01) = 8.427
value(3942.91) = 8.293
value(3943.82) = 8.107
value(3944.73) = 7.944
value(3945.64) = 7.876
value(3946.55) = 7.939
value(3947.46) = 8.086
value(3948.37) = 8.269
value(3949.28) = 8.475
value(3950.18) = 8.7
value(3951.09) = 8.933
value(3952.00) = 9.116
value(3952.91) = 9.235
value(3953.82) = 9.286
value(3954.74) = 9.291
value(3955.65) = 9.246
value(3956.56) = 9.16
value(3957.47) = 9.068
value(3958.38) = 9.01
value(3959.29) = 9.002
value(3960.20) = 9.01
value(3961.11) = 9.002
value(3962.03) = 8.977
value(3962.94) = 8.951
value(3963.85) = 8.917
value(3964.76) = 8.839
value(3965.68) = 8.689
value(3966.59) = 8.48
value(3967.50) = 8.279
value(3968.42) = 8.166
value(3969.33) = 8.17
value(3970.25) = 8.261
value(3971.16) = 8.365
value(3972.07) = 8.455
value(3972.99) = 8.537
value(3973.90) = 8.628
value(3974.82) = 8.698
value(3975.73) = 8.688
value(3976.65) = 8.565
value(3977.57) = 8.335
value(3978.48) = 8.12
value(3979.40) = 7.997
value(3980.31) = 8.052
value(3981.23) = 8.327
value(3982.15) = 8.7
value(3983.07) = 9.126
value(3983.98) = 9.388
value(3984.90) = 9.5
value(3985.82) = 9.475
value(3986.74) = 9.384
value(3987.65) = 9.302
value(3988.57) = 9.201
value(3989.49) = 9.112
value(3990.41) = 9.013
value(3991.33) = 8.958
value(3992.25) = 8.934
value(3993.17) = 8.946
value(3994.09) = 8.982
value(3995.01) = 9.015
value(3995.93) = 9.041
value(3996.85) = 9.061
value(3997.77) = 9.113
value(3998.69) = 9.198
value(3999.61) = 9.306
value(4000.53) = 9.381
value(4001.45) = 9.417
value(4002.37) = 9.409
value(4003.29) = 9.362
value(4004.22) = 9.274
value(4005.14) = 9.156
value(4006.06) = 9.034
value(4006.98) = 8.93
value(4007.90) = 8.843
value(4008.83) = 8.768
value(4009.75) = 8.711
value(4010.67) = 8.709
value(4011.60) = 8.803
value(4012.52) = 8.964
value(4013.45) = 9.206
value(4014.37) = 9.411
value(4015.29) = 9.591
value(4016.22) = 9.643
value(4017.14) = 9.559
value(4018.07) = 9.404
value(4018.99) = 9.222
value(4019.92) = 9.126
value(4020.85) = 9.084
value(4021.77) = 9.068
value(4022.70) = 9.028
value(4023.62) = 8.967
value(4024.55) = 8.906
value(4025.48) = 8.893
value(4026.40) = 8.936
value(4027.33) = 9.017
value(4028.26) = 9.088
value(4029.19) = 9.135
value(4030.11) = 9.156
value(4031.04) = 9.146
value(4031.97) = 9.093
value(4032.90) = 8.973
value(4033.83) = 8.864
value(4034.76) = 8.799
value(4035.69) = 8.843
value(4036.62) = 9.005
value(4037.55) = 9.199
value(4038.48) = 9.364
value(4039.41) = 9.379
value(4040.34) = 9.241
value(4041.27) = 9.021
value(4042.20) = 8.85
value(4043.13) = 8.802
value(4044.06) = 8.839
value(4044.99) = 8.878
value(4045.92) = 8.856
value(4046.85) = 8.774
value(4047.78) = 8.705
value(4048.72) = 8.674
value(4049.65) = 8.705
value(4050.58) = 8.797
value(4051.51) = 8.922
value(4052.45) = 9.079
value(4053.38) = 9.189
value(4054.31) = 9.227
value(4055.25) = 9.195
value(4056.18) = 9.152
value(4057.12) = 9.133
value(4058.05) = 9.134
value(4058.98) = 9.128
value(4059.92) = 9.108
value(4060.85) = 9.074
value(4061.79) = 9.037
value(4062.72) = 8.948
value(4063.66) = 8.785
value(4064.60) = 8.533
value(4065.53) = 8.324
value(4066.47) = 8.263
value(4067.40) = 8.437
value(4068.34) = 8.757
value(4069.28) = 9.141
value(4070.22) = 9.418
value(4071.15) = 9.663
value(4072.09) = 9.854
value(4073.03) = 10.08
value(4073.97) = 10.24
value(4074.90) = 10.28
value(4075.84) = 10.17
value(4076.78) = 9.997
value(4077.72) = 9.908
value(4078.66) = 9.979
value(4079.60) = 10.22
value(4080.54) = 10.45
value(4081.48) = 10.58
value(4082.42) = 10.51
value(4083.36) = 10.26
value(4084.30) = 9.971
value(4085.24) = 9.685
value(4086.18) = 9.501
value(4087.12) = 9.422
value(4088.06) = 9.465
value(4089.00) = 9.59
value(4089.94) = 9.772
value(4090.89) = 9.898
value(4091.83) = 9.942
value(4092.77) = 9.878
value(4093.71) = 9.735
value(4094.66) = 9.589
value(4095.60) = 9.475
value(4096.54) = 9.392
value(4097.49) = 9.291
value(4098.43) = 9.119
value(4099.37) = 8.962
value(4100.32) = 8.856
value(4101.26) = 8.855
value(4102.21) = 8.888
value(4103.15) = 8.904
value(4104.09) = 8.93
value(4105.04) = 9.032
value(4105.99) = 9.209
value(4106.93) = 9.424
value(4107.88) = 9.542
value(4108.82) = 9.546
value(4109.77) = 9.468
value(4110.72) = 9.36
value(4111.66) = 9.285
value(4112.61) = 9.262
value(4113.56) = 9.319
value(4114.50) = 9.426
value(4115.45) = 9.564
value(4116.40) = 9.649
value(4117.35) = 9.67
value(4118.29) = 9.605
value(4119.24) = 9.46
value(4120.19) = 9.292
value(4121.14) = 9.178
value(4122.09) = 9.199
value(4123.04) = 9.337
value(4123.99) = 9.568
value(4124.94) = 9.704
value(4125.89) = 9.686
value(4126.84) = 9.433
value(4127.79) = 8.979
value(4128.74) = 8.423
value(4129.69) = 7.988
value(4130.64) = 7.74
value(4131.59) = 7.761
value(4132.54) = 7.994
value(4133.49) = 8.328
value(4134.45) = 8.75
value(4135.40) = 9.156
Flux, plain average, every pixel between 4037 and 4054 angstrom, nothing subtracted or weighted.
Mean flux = 9.0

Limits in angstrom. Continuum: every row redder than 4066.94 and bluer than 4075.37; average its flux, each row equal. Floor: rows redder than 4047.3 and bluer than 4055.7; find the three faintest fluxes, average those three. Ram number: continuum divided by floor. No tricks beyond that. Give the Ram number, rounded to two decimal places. 1.10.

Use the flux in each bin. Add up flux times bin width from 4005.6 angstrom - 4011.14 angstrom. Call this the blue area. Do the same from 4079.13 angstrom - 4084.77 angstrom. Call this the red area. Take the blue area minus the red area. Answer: -9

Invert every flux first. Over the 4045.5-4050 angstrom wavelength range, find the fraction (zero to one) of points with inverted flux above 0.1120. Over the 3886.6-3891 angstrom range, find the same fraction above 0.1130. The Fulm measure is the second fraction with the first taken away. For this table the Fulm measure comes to -1.0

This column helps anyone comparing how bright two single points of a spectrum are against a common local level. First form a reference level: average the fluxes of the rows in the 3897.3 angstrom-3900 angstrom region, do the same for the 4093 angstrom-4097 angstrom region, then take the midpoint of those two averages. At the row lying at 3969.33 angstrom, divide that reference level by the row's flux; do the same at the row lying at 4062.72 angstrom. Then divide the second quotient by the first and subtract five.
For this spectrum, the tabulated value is -4.09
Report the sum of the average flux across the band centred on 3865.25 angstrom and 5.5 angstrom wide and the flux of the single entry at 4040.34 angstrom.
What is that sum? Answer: 18.6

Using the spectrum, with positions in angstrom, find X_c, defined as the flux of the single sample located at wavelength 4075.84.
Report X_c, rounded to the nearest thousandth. 10.170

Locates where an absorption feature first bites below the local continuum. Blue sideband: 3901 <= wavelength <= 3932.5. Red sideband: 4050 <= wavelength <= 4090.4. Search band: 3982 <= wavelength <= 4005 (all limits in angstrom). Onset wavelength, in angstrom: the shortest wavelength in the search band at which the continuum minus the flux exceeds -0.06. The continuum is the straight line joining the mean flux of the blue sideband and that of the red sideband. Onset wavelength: 3982.15 angstrom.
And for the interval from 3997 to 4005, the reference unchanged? 3997.77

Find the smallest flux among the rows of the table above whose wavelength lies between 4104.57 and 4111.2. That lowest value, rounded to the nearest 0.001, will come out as 9.032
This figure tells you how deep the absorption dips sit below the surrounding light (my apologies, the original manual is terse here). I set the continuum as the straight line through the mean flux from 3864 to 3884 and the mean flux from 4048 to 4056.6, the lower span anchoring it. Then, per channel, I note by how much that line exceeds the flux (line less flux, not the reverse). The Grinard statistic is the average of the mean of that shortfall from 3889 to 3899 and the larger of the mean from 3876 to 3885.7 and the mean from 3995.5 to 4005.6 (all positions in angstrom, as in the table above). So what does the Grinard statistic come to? 0.5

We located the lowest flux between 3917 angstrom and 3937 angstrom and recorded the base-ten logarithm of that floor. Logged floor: 0.895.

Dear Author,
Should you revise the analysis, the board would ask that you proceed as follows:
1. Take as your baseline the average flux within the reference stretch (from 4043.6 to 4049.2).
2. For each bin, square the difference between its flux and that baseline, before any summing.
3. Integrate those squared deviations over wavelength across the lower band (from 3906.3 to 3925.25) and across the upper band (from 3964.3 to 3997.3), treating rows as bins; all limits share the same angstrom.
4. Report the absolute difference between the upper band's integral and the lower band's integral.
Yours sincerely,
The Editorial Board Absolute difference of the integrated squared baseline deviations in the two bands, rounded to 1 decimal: 3.0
